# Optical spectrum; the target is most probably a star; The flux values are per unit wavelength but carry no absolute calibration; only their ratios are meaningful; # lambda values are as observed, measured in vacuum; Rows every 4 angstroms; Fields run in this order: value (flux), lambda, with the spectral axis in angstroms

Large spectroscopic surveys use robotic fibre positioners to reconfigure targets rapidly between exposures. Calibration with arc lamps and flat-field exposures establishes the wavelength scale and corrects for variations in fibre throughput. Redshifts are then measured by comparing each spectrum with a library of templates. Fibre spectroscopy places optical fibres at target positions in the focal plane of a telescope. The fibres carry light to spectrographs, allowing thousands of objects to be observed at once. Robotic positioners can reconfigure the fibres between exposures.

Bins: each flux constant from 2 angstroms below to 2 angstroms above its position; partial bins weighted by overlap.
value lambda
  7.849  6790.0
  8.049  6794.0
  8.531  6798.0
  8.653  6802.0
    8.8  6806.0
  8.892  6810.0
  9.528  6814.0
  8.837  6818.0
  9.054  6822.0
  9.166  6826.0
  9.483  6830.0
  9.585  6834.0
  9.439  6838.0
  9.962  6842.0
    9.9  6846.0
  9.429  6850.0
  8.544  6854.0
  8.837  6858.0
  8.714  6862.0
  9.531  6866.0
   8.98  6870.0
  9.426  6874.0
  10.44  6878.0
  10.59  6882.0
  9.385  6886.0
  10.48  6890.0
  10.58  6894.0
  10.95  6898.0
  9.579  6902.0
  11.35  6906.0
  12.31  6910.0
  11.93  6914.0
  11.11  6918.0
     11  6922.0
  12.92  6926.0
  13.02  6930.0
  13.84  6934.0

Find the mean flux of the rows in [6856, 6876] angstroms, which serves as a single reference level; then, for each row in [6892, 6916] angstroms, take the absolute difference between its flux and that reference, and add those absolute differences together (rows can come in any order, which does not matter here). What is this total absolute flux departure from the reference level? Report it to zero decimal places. 12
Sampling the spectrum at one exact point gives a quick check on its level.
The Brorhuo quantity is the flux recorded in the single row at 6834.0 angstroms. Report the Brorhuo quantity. 9.585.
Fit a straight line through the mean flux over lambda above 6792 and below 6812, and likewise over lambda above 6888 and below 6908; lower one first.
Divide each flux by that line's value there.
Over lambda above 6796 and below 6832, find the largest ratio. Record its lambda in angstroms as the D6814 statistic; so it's 6814.0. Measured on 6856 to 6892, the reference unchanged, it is 6882.0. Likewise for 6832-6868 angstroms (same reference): 6842.0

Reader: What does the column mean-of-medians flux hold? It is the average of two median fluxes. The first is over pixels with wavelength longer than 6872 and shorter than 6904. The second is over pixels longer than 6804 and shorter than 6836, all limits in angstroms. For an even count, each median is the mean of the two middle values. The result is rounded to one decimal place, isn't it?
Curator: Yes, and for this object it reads 9.8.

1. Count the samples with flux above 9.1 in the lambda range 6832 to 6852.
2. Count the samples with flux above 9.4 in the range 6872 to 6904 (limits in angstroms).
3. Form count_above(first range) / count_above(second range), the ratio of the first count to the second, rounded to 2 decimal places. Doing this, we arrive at 0.71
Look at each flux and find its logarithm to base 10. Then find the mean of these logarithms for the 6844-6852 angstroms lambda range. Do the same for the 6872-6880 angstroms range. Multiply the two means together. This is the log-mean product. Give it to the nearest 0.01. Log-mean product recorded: 0.98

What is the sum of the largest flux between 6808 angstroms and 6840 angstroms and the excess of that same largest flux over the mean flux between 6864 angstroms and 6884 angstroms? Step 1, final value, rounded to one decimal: 9.4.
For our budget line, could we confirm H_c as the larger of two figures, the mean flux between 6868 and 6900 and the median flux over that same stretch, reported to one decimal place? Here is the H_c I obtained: 10.5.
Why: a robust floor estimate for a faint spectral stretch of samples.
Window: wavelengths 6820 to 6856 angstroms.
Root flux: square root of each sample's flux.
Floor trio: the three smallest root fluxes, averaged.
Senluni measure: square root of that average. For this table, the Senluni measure 1.73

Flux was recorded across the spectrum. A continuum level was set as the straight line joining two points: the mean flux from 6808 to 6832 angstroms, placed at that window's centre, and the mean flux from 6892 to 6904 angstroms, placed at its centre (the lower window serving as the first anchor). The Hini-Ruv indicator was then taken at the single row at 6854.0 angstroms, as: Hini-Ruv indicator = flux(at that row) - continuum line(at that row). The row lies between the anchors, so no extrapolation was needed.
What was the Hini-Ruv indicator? -1.1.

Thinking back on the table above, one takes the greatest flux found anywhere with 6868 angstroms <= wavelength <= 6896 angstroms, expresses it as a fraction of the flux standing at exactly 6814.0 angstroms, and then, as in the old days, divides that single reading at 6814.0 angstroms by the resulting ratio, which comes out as 8.6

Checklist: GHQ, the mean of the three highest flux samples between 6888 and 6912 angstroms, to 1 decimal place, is 11.5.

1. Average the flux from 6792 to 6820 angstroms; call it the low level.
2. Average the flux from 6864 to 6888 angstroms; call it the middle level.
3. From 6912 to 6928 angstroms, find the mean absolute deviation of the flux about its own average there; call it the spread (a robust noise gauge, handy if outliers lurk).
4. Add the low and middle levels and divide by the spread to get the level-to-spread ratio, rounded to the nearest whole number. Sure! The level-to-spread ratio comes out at 27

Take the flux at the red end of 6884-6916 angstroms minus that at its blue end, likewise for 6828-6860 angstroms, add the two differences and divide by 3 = 0.63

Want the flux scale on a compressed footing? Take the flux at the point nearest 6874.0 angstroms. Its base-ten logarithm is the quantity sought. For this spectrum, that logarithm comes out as 0.97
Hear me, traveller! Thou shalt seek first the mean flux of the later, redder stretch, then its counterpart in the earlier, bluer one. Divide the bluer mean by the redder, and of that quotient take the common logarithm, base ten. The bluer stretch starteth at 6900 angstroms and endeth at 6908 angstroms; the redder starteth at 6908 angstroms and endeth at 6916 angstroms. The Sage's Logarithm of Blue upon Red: -0.06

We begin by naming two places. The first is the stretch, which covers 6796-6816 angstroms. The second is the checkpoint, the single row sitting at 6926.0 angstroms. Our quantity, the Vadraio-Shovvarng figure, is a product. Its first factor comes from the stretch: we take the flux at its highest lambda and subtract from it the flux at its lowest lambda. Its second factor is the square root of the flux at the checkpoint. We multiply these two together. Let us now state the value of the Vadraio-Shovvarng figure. 3.6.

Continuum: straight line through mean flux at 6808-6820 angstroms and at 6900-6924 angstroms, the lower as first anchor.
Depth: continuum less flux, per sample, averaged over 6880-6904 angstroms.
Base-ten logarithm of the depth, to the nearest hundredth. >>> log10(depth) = -0.29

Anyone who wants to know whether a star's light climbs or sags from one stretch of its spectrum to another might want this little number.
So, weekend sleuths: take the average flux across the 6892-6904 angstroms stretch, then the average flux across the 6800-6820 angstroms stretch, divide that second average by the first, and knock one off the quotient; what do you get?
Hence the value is -0.14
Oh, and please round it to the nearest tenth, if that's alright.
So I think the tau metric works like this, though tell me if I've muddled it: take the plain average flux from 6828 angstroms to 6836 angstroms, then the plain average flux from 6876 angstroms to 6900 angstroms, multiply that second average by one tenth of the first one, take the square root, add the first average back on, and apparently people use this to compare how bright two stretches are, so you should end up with 12.7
